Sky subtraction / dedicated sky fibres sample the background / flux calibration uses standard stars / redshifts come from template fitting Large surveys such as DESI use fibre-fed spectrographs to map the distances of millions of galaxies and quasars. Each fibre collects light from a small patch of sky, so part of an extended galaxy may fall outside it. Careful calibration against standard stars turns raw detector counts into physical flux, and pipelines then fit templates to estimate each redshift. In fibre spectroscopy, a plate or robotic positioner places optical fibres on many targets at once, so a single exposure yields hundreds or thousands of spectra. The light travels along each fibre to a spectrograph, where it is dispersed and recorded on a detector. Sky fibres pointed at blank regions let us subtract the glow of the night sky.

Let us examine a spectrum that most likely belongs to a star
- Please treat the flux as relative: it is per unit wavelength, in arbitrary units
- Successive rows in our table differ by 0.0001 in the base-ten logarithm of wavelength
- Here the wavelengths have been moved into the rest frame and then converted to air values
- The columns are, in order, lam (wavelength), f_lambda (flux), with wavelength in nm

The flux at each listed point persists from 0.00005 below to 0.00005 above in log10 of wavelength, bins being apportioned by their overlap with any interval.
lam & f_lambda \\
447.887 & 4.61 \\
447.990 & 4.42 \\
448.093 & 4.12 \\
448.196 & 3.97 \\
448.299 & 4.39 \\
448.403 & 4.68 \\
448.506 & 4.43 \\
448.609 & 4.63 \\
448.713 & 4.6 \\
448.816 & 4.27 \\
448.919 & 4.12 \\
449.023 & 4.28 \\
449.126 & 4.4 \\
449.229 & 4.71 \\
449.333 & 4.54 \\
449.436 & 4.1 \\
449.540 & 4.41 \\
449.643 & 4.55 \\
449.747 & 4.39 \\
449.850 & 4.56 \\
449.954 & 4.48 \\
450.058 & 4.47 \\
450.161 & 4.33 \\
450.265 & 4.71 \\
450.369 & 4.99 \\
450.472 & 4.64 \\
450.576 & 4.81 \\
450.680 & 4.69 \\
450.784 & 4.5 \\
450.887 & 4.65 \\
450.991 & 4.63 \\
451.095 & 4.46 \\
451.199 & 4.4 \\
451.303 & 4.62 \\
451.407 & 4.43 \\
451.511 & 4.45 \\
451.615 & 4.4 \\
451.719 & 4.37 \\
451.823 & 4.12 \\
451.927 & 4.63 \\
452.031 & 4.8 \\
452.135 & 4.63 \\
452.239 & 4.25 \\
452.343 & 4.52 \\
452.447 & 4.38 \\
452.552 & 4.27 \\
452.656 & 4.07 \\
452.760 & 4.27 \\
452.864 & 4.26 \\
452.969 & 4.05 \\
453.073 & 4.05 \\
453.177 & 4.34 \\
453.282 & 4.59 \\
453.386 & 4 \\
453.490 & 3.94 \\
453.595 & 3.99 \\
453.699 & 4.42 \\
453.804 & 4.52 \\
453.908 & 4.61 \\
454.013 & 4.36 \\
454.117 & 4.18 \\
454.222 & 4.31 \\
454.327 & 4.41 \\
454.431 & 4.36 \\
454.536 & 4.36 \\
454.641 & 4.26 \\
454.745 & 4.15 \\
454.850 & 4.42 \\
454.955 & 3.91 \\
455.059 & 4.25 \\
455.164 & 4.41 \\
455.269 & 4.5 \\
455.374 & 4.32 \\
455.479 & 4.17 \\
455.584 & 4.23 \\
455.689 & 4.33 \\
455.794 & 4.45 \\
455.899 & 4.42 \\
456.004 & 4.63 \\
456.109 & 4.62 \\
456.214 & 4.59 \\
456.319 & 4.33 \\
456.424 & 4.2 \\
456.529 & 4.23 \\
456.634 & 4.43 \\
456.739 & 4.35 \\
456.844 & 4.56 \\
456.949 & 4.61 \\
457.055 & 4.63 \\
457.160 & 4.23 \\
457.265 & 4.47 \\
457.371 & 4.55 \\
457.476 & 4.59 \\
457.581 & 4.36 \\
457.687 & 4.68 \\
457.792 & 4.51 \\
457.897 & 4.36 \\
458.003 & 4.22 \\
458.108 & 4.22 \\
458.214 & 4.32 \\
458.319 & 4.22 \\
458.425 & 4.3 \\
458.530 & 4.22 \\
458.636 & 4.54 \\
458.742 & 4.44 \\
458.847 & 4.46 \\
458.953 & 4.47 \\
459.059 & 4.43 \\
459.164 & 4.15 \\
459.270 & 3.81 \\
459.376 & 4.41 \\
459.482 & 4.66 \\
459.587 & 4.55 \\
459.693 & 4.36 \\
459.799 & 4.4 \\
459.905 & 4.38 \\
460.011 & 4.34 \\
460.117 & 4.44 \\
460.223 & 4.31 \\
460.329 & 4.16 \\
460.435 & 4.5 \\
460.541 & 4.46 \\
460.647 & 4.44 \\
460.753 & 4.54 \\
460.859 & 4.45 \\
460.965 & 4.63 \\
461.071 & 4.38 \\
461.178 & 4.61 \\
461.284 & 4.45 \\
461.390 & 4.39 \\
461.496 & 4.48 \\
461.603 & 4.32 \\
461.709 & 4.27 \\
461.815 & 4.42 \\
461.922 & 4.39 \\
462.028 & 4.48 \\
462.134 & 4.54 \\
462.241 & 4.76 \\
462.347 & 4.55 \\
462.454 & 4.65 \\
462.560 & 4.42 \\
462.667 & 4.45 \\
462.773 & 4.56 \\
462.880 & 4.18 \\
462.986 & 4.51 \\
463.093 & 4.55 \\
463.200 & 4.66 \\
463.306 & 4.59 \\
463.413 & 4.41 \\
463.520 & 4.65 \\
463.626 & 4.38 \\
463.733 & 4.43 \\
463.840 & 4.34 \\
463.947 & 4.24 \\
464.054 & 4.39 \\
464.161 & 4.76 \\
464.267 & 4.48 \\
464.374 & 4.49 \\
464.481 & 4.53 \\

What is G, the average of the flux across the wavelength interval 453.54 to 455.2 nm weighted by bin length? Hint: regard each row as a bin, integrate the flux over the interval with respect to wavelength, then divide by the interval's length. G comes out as 4.31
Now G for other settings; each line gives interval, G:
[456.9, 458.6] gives 4.41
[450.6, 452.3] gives 4.51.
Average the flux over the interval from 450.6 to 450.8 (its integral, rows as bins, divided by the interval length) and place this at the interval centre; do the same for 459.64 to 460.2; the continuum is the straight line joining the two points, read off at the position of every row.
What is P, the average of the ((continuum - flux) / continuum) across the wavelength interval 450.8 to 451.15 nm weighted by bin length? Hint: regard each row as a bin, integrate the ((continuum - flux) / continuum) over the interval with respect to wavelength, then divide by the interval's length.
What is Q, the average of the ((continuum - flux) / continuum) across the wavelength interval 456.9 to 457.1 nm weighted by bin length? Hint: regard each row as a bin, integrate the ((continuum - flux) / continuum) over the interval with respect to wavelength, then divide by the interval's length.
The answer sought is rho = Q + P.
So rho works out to -0.025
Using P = 0.012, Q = -0.04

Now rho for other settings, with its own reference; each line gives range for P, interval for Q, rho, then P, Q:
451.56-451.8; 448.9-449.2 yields 0.132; 0.054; 0.08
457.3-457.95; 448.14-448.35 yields 0.096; -0.015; 0.11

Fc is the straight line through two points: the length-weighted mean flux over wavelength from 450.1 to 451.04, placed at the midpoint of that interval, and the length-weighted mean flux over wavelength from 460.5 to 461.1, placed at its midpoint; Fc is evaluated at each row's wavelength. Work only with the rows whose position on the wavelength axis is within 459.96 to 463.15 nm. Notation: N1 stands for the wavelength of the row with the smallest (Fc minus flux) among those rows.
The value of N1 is 462.241 nm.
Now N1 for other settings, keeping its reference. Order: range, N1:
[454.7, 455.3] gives 455.269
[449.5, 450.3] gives 450.265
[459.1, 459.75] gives 459.482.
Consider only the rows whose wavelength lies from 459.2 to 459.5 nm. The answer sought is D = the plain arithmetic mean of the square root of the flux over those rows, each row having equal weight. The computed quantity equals 2.070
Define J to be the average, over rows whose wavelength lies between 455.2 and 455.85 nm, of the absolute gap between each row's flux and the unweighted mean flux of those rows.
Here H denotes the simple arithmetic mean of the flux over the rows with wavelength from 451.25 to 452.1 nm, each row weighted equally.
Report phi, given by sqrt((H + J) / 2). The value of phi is 1.51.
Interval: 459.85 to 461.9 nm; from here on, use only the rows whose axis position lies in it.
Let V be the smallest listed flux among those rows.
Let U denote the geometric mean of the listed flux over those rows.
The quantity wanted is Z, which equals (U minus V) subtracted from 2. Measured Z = 1.74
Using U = 4.42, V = 4.16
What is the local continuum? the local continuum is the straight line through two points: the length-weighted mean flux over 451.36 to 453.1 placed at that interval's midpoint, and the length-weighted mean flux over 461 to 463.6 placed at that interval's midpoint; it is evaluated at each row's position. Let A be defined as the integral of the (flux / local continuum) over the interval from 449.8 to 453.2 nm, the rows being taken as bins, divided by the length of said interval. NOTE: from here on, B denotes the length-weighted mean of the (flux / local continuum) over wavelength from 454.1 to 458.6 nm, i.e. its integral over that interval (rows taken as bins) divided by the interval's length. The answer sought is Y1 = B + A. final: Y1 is 2.019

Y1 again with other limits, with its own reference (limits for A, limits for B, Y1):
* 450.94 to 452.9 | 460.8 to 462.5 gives 2.017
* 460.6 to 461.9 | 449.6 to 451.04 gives 2.057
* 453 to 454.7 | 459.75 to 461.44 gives 1.973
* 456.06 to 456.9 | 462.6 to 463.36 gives 2.002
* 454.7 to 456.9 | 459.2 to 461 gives 1.977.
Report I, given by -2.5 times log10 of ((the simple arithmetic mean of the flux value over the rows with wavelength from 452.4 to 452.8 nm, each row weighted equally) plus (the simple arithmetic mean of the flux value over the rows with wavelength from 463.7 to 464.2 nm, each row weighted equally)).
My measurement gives -2.35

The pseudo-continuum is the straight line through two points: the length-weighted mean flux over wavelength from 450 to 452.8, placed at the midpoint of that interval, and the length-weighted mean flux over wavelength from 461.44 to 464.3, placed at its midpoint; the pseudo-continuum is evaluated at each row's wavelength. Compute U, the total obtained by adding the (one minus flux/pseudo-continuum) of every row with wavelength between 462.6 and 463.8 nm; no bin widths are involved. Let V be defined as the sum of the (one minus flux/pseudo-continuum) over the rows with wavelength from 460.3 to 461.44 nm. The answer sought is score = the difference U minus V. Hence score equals -0.09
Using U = 0.0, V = 0.06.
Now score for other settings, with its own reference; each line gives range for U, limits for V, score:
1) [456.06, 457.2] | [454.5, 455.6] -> -0.41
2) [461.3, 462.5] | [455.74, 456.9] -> -0.13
